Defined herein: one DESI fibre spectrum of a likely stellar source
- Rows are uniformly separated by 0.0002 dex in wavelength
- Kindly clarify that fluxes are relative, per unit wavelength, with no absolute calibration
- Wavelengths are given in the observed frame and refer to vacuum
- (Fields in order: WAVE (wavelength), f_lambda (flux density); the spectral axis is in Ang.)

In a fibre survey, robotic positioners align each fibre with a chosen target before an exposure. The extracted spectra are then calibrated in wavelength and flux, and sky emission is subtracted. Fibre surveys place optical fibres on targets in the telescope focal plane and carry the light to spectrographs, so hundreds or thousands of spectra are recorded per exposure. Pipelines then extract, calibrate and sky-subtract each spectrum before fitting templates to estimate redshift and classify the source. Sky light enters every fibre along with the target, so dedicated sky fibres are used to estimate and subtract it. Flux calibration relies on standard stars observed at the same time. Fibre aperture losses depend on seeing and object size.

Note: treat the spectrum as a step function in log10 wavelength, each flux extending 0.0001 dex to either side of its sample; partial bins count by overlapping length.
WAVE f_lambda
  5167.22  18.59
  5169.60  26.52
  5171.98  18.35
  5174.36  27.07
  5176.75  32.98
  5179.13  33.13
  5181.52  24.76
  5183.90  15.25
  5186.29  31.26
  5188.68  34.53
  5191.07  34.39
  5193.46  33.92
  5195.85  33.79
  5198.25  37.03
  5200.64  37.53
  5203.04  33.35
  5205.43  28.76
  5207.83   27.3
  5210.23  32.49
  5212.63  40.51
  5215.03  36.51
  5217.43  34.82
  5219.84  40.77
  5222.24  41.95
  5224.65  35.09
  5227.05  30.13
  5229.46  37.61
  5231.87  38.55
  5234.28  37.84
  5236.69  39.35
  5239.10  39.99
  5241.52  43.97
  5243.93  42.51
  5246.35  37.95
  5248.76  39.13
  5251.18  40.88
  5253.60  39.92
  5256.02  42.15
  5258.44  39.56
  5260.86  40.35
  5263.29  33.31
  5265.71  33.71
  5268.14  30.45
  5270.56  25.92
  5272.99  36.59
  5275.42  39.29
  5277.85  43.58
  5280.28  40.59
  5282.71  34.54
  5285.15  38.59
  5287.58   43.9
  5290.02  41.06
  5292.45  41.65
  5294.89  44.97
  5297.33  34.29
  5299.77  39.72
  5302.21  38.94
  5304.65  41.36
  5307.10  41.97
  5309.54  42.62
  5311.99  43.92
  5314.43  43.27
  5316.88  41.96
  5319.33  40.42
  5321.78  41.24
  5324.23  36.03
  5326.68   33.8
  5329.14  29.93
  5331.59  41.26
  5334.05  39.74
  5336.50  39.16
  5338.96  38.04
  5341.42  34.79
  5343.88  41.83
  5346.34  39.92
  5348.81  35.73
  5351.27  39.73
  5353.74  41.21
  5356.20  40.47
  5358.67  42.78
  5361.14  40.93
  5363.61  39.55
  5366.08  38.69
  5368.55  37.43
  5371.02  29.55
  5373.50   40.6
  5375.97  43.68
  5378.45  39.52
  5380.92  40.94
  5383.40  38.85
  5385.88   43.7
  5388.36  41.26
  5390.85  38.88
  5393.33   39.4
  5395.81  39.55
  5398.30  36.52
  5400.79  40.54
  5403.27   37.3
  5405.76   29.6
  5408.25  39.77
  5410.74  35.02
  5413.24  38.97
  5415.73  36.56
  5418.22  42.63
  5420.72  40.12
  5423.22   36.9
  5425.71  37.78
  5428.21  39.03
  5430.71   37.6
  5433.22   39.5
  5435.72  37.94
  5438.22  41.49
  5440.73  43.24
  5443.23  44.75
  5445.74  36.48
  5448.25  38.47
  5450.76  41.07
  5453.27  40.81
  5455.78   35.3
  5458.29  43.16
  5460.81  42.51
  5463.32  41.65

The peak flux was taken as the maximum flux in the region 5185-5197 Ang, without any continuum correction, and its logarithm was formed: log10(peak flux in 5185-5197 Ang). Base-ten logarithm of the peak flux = 1.54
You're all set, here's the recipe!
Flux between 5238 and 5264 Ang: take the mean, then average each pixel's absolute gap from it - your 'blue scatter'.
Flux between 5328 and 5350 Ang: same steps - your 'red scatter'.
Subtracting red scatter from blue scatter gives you -1.07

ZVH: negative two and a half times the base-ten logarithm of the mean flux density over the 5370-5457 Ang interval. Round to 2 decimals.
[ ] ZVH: -3.98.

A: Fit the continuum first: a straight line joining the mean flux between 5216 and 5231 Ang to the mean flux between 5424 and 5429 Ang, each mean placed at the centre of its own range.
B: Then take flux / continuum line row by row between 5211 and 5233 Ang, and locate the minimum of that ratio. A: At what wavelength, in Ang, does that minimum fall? 5227.05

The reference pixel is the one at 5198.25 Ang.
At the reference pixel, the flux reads 37.03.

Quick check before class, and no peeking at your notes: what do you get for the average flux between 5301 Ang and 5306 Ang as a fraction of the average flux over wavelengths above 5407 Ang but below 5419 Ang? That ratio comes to 1.04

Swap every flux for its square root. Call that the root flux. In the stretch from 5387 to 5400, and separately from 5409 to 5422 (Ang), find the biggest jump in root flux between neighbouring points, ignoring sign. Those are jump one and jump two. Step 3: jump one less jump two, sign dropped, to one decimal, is 0.2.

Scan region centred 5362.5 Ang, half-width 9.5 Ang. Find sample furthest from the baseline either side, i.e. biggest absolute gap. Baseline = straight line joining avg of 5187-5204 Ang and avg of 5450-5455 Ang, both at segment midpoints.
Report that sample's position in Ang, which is 5371.02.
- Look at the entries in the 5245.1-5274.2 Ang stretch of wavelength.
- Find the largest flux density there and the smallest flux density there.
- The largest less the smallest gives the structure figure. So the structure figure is 16.2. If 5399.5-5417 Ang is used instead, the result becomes 10.9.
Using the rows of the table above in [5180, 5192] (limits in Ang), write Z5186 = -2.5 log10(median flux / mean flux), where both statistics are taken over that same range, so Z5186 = -0.118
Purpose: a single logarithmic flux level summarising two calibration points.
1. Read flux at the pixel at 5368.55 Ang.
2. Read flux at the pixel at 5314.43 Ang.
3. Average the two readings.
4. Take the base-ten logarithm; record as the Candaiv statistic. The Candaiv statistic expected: 1.61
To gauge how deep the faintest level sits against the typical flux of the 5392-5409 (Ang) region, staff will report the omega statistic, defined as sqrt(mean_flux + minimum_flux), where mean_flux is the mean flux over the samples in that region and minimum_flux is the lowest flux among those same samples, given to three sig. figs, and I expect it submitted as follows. 8.19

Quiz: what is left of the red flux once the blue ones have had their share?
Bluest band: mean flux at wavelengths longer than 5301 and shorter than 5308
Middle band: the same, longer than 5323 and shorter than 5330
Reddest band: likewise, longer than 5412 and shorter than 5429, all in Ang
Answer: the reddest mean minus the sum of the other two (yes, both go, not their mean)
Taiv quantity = -35.2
